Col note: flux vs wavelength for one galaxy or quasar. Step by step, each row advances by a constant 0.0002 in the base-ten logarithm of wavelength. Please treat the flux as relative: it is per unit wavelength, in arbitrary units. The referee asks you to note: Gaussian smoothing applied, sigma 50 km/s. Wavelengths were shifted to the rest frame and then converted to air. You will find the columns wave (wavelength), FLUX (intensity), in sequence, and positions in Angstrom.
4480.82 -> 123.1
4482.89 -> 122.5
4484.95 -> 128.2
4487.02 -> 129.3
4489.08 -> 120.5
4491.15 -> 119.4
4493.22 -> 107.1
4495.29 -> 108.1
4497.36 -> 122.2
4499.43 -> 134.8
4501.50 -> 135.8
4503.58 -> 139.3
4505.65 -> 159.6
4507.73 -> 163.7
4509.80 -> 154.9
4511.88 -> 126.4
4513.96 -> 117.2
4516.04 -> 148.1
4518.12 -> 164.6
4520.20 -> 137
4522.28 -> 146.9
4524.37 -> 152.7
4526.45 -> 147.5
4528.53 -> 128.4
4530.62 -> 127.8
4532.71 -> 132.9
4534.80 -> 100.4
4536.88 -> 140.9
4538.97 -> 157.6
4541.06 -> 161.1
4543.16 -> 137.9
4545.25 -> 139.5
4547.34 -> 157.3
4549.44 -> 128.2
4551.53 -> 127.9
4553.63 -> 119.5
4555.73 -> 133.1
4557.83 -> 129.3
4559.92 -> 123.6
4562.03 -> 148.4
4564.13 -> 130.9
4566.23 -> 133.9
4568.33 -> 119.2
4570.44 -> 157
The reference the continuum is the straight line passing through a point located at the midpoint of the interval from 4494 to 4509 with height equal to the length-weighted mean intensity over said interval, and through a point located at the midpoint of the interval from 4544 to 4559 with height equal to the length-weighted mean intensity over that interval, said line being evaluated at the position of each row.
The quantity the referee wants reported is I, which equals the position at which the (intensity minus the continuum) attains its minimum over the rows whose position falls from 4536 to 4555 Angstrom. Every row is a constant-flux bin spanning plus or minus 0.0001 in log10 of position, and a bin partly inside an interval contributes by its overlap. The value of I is 4553.63 Angstrom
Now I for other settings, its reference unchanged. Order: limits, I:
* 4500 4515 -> 4513.96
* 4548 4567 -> 4553.63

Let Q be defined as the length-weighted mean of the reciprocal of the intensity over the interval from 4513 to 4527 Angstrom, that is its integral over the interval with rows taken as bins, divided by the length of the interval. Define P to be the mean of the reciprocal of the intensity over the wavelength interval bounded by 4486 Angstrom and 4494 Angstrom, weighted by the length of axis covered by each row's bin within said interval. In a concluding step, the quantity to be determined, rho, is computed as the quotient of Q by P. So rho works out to 0.83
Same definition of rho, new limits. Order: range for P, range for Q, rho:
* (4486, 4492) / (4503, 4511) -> 0.80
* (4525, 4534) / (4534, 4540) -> 1.03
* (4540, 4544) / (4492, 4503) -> 1.24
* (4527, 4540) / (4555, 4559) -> 0.99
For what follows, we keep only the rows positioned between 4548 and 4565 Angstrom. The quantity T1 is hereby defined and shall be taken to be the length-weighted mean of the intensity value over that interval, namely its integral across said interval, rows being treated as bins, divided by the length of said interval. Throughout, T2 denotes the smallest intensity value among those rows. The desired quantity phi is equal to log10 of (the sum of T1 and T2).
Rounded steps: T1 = 131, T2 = 119.5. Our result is 2.398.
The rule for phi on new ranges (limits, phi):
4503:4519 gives 2.422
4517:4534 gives 2.430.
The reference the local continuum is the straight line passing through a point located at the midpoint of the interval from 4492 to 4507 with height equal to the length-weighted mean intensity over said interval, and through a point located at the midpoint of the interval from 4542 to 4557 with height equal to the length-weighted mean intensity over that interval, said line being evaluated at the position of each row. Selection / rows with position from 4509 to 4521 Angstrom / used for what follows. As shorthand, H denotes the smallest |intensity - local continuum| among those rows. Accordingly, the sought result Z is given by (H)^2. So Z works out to 24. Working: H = 4.9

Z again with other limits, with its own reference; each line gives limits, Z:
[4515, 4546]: 0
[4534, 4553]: 14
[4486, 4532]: 0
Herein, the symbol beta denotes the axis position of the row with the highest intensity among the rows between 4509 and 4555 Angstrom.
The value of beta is 4518.12 Angstrom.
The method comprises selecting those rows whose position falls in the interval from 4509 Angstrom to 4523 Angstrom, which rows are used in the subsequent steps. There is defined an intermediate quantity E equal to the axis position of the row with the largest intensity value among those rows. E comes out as 4518.12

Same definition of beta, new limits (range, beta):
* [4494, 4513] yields 4507.73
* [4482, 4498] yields 4487.02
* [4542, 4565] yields 4547.34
